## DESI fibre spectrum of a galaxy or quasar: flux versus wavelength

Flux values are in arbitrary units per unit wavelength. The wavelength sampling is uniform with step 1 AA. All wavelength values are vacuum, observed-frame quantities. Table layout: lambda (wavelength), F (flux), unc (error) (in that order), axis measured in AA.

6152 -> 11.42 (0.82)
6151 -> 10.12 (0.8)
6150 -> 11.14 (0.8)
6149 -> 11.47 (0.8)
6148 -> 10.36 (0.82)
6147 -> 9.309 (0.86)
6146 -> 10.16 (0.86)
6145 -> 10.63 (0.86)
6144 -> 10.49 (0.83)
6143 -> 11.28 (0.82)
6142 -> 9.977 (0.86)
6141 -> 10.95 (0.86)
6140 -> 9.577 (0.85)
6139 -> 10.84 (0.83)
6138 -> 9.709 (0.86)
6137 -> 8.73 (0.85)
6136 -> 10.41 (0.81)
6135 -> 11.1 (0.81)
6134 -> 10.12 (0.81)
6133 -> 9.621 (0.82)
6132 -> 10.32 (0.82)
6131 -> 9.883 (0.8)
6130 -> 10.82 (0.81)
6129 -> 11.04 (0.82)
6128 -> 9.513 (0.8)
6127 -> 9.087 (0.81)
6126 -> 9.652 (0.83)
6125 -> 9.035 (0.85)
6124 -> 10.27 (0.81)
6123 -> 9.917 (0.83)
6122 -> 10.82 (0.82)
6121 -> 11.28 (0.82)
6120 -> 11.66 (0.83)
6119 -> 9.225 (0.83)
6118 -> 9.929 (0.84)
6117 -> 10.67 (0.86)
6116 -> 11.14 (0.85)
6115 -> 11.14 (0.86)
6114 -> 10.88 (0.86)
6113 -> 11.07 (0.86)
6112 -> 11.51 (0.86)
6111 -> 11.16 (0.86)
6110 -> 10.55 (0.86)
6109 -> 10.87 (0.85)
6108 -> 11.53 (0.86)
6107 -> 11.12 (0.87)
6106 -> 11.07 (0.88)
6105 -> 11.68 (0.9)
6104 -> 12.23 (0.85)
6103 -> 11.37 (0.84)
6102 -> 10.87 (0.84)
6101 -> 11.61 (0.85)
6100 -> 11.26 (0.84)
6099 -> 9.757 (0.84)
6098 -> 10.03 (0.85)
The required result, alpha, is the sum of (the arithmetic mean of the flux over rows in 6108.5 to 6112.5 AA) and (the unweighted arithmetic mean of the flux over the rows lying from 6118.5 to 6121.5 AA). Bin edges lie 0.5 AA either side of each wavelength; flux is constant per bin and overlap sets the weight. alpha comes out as 21.7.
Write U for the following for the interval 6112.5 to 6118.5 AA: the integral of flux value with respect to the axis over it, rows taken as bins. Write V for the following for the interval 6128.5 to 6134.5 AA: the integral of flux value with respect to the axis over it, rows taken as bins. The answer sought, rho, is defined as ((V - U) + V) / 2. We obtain 29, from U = 64.8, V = 62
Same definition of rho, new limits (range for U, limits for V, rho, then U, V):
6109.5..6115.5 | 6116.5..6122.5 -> 30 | 66.3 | 64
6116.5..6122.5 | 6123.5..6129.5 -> 27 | 63.6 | 59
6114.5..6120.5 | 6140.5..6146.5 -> 32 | 63.8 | 63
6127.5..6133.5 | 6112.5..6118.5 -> 34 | 61.2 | 65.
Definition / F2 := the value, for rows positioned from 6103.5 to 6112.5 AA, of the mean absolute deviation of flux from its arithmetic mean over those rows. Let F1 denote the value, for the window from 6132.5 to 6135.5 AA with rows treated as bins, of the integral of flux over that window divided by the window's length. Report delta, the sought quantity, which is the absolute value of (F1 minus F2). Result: 9.9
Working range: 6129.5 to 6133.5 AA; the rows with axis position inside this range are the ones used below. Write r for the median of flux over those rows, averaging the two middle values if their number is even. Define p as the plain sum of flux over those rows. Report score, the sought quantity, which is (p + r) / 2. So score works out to 25.4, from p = 40.6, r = 10.1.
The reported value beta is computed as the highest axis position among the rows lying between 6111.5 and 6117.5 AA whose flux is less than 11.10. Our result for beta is 6117 AA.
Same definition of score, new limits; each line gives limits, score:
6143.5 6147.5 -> 25.5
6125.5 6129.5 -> 24.4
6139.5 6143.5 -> 26.1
